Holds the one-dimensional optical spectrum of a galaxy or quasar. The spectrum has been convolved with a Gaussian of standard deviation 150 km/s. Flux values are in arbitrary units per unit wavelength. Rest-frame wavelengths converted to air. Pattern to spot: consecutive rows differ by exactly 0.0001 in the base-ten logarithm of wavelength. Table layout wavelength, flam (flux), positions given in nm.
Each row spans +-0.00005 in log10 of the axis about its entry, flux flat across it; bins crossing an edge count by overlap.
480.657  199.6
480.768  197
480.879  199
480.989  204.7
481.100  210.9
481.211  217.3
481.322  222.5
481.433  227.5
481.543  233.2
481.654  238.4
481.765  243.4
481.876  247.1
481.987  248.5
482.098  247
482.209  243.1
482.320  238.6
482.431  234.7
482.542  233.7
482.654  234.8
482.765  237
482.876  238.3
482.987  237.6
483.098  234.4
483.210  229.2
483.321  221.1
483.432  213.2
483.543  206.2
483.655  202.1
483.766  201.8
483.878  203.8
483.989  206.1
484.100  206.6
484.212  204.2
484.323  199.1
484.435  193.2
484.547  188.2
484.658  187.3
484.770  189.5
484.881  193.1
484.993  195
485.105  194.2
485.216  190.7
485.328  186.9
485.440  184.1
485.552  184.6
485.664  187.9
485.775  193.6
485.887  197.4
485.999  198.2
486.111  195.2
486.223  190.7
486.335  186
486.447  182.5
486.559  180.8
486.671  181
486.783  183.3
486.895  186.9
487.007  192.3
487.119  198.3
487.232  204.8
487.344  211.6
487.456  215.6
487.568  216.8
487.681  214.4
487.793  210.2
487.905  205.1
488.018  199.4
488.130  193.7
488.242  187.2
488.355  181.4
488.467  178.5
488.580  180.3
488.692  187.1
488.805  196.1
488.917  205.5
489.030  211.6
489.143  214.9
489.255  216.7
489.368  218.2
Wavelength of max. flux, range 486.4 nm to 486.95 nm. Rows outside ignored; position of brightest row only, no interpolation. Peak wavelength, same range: 486.895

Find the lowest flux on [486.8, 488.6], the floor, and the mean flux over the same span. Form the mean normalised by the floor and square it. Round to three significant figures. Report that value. 1.24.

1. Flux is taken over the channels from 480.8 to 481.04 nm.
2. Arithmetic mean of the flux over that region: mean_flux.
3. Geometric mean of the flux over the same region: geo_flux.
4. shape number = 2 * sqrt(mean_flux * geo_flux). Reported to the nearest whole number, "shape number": 404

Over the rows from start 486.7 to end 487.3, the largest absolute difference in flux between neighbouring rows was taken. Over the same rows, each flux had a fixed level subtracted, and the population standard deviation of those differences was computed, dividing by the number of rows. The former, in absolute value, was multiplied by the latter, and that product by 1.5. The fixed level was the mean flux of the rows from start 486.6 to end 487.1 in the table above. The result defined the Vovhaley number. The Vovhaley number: 75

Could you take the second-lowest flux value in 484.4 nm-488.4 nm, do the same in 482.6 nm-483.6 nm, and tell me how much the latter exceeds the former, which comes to 32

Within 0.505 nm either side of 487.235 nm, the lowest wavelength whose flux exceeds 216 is 487.568 nm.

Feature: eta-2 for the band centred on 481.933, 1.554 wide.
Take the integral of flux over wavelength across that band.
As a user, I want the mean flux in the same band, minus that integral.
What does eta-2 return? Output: -131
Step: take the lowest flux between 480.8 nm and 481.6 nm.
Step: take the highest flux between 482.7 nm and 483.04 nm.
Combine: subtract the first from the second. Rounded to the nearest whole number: 39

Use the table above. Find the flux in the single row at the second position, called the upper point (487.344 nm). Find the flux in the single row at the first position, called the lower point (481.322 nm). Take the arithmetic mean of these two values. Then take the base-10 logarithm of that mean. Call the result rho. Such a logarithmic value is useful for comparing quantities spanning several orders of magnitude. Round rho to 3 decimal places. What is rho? 2.337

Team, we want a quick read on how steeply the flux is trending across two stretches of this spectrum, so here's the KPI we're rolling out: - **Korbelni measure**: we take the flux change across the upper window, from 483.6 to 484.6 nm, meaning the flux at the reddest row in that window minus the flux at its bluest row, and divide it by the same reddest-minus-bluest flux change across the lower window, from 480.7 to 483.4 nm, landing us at -1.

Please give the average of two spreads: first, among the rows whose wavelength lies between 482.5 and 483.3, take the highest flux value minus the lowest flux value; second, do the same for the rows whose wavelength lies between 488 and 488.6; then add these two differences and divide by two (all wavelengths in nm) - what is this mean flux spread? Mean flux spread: 15.0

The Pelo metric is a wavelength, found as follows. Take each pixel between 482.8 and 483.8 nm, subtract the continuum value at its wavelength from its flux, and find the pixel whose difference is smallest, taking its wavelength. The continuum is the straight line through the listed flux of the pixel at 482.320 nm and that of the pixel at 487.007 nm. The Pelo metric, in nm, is 483.655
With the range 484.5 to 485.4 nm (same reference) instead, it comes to 484.547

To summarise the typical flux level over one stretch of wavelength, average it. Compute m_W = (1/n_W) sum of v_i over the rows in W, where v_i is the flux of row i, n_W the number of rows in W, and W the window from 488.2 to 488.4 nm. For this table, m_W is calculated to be 184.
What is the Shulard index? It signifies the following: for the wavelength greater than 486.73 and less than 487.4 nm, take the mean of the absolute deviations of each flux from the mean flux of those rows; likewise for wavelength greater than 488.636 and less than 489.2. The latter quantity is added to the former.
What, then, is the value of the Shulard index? 17.9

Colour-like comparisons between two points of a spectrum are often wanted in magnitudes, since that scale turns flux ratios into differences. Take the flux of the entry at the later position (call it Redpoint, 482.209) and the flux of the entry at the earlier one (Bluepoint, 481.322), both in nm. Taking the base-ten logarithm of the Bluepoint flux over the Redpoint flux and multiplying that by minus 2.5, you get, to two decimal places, 0.10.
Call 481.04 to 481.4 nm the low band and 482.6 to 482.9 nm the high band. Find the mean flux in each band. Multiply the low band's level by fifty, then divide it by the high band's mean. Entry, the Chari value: 46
